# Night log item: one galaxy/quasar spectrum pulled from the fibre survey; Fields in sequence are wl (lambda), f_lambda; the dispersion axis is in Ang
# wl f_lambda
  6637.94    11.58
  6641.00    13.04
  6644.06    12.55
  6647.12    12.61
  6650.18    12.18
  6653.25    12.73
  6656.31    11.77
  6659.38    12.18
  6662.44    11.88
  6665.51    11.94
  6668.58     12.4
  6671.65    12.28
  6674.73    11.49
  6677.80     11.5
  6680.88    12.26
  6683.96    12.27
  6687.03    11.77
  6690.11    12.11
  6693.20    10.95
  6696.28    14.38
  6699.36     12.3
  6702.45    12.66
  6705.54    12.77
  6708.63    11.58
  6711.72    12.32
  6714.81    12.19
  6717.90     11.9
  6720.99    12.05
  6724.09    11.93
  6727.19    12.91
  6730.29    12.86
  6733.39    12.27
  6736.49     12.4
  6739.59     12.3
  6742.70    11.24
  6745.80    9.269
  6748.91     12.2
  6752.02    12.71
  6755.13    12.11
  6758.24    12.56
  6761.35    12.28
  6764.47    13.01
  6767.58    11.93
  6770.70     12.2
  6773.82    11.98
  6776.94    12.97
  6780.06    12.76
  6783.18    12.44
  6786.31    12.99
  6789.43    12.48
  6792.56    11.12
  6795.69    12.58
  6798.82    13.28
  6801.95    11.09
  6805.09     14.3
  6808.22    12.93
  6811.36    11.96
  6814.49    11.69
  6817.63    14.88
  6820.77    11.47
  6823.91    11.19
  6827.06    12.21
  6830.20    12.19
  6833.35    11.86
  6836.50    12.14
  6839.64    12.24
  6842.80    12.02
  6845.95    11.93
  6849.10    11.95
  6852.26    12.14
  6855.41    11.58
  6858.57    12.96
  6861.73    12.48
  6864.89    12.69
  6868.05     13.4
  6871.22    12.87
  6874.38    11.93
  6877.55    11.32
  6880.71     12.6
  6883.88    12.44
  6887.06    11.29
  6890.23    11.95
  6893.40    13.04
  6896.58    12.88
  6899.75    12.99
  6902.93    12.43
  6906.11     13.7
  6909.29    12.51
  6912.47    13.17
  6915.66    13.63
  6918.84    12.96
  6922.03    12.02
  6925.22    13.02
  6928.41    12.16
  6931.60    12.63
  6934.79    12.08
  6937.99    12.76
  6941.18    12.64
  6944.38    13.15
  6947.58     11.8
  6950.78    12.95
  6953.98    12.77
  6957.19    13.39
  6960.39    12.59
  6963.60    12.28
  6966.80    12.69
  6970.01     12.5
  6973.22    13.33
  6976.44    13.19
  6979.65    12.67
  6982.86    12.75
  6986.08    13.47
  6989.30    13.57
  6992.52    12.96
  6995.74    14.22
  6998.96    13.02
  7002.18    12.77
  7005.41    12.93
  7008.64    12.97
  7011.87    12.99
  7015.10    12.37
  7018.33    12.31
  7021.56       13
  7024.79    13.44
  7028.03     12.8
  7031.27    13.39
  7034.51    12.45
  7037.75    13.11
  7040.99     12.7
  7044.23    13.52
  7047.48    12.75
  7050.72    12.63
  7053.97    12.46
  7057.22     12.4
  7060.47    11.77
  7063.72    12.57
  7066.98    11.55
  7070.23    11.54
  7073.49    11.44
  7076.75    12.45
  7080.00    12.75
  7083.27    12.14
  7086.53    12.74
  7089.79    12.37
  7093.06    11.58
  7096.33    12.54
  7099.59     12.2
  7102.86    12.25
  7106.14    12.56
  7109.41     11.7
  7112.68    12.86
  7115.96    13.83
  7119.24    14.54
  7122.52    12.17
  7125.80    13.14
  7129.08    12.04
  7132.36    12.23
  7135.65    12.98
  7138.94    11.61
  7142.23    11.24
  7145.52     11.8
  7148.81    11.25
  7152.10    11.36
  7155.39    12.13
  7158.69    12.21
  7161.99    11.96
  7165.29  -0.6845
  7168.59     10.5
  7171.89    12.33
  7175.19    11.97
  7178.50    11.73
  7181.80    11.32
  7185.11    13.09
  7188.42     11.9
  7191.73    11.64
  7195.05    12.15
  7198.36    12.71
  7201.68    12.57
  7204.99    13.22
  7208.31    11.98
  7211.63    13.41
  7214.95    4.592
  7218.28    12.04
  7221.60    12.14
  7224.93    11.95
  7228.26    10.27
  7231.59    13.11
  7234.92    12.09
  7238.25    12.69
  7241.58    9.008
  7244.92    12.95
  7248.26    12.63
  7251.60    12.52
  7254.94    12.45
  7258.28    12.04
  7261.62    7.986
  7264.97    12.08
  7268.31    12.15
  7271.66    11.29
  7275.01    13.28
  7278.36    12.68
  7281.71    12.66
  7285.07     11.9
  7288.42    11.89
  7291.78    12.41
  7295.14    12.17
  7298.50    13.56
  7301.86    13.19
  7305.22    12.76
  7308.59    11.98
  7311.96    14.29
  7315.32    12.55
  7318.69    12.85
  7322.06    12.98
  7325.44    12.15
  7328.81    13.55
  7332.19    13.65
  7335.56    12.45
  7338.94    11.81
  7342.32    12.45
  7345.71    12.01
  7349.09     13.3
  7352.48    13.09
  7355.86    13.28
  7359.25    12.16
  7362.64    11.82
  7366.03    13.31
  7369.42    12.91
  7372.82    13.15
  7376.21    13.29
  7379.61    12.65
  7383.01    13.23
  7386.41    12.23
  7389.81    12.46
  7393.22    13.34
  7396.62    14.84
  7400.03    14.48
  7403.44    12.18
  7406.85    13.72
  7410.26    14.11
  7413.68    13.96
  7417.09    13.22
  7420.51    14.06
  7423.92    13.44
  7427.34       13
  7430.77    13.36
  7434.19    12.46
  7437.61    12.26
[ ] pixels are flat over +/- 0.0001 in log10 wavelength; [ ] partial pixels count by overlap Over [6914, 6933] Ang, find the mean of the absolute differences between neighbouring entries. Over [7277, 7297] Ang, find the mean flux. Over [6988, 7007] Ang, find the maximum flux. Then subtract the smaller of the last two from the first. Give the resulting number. -11.5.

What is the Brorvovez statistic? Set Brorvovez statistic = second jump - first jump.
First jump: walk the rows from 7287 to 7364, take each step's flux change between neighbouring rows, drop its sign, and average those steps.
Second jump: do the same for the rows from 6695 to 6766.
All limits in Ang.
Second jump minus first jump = 0.0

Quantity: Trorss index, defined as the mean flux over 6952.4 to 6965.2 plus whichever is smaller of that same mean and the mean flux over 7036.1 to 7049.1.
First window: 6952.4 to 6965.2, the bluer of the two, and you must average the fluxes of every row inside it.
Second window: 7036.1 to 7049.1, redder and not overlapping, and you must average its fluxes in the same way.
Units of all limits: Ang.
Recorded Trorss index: 25.5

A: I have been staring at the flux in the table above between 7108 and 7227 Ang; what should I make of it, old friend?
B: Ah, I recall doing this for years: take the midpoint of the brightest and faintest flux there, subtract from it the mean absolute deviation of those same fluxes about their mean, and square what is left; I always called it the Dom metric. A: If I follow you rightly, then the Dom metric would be 33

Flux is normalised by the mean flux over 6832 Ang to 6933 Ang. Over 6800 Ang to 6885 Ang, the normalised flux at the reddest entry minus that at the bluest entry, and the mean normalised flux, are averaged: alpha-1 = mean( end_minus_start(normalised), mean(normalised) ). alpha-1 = 0.55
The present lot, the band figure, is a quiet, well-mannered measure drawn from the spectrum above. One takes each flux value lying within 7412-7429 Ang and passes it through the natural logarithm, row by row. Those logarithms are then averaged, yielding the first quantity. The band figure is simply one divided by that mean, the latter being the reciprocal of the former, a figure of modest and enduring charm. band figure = 0.384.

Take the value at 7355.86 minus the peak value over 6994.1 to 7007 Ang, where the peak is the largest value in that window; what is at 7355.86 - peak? -0.9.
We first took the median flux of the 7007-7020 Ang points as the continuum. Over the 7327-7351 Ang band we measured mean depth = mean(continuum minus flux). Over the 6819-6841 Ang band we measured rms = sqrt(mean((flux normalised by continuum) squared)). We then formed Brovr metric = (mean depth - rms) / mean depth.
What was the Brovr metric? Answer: 13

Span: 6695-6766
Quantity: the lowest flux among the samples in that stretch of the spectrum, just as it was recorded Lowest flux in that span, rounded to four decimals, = 9.2690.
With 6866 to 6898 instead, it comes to 11.2900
